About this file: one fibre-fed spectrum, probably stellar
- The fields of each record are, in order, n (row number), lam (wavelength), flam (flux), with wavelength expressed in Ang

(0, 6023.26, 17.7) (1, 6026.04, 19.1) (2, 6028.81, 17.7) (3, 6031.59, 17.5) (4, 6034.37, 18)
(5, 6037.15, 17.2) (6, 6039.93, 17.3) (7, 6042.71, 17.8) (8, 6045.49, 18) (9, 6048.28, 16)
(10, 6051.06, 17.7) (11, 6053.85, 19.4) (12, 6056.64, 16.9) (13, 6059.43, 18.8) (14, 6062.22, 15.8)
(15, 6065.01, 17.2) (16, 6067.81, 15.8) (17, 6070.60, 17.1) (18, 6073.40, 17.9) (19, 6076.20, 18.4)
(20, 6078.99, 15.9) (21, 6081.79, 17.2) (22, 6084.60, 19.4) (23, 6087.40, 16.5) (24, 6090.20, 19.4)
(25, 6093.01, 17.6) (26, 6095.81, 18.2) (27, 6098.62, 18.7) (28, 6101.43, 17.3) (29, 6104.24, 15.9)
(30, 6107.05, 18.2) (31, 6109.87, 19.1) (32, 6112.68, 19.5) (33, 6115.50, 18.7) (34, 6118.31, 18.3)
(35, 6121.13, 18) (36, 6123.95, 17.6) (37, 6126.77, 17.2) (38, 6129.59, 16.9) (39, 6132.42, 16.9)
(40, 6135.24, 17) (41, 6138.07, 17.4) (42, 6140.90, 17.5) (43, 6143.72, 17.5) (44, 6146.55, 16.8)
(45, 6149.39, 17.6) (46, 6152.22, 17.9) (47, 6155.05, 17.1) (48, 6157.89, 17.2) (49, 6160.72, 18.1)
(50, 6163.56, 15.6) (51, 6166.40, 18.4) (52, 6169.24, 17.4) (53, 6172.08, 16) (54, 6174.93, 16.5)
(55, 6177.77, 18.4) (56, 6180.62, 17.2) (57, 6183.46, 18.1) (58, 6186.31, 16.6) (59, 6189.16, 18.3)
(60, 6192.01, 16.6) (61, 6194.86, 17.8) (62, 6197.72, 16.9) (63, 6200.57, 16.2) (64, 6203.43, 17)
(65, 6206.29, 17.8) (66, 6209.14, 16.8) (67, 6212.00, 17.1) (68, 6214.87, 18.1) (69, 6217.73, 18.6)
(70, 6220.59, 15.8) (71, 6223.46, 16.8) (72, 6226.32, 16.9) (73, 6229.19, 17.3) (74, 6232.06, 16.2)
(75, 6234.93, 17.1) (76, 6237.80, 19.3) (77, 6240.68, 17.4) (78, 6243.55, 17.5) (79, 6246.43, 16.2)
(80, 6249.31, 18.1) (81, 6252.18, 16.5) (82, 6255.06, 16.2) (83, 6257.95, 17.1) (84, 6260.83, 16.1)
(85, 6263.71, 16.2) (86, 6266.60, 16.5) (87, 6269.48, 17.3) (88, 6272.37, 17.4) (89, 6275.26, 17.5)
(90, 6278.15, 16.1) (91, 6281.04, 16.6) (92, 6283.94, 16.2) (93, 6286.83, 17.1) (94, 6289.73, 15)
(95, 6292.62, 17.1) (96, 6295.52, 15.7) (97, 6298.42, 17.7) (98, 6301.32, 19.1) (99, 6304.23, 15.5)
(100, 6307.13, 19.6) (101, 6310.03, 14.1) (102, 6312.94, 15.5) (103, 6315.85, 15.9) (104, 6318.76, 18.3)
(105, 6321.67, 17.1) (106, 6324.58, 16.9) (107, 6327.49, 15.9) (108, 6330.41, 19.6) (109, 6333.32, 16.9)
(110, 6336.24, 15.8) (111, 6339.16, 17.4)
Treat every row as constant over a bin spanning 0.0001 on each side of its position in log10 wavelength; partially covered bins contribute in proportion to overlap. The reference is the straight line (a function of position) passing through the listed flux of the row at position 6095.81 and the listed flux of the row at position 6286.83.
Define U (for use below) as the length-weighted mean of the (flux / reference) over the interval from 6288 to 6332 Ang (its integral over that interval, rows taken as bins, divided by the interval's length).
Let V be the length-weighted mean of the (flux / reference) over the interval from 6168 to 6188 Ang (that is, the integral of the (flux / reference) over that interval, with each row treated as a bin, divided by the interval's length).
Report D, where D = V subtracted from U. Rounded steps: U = 0.994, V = 0.969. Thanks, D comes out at 0.025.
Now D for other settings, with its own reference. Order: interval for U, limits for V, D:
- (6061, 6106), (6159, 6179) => -0.014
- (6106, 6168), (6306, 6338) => -0.015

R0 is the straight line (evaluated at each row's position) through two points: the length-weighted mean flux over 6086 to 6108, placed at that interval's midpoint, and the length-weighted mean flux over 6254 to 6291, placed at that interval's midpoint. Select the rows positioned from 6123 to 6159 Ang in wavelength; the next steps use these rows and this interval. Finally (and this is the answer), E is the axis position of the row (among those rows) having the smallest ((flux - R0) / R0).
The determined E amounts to 6129.59 Ang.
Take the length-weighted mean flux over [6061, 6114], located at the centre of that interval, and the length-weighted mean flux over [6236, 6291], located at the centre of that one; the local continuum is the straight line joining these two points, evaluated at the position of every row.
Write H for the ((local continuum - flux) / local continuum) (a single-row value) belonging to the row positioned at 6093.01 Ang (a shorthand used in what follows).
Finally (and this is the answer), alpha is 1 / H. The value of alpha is 1026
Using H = 0.001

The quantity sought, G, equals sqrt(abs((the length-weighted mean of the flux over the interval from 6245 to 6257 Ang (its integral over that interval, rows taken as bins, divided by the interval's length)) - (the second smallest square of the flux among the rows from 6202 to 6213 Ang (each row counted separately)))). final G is 16.5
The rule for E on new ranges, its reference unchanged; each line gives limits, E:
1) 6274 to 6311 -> 6310.03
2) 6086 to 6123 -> 6104.24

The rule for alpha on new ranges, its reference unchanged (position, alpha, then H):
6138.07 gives 984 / 0.001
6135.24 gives 41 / 0.025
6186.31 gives 28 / 0.035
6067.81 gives 9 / 0.109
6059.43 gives -17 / -0.058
